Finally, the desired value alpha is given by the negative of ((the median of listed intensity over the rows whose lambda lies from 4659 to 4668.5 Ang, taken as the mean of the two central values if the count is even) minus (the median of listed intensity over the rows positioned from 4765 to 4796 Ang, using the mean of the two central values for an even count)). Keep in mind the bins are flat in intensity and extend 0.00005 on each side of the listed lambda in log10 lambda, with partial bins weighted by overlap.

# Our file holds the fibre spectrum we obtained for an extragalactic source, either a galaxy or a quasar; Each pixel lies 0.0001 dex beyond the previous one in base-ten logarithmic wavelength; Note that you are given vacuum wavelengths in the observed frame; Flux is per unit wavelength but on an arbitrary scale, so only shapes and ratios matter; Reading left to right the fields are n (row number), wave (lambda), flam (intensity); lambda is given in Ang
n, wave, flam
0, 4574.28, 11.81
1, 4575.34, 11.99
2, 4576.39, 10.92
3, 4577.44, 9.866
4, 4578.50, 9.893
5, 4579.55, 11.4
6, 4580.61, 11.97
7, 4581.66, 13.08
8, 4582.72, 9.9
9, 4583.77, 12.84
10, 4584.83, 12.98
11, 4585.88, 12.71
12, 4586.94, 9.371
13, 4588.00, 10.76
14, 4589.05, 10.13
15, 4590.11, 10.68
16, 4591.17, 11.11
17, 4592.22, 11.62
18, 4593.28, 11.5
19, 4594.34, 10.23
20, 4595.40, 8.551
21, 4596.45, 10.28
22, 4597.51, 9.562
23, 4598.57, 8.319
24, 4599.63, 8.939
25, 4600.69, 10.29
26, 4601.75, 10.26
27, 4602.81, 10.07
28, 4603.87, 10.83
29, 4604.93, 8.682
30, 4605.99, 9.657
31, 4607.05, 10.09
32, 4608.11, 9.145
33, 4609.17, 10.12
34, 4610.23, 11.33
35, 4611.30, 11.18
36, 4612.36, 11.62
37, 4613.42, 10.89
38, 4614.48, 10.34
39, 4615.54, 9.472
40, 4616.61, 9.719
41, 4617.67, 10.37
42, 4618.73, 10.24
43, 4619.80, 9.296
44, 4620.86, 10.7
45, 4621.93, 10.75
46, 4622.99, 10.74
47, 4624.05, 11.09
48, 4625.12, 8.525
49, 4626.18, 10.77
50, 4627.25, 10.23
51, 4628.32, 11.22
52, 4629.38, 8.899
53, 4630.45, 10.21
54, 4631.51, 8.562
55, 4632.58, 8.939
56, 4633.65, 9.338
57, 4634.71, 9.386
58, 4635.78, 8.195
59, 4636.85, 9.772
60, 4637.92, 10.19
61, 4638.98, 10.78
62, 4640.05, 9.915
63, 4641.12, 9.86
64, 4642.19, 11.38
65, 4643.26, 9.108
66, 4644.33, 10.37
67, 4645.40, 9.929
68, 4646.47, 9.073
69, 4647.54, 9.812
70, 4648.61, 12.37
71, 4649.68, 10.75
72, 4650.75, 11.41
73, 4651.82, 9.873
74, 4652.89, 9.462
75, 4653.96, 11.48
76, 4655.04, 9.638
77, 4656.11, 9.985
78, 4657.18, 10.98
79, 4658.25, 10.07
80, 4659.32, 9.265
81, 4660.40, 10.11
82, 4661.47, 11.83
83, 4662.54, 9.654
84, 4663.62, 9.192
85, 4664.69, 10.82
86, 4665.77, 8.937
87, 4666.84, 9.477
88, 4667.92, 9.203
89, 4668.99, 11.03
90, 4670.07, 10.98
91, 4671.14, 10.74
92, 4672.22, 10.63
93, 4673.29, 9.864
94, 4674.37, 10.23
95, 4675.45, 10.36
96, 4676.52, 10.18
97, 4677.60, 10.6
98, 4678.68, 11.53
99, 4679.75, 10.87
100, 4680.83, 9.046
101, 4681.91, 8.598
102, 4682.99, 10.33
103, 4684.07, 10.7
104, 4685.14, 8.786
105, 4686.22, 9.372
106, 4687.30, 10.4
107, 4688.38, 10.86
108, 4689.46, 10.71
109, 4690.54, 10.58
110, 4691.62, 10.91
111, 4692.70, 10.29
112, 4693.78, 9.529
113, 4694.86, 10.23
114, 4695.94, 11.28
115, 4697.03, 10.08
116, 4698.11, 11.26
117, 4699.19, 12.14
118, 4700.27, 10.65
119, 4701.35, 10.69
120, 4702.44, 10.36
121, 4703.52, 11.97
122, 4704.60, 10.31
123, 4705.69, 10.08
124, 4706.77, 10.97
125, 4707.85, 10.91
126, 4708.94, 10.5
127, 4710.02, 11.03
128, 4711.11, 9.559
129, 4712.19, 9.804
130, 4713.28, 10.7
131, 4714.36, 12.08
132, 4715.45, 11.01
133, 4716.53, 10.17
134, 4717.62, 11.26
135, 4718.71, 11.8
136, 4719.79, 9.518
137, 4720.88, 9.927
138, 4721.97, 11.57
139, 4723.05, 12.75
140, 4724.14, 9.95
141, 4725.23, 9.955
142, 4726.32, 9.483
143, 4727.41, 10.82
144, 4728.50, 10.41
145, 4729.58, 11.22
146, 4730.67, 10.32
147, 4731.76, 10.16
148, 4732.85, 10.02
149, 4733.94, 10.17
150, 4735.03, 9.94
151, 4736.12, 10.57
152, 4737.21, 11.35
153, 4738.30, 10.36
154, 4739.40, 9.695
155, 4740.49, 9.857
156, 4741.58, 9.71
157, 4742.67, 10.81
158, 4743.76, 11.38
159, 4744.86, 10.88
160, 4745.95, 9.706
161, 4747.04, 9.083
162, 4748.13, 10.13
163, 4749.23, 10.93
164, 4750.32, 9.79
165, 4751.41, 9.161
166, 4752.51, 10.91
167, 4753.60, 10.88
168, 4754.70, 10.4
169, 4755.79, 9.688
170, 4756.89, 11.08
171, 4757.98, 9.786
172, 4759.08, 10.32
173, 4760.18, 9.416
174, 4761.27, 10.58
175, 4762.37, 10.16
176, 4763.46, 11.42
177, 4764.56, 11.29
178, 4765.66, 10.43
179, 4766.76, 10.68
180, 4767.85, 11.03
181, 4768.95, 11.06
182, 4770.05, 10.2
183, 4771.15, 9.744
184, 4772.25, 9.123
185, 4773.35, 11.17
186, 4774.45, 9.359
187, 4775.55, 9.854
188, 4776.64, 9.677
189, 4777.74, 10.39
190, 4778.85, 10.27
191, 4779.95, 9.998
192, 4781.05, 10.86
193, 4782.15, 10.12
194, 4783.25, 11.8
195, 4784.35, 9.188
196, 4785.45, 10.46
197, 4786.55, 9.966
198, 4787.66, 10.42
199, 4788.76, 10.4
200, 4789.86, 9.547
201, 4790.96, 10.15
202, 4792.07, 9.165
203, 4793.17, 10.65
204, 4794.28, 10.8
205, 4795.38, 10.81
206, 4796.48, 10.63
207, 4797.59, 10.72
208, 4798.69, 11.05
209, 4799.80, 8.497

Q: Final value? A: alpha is 0.85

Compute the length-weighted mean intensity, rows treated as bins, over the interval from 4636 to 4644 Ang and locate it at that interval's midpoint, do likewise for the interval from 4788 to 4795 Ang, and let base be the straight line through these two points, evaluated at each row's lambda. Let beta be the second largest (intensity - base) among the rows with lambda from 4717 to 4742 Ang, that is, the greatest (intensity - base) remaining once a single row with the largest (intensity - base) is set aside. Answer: 1.7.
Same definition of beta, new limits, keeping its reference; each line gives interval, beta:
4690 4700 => 1.2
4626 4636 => 0.7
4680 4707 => 1.9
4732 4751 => 1.2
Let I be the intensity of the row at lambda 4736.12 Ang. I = 10.57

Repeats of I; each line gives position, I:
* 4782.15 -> 10.12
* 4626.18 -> 10.77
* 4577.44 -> 9.866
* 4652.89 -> 9.462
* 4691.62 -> 10.91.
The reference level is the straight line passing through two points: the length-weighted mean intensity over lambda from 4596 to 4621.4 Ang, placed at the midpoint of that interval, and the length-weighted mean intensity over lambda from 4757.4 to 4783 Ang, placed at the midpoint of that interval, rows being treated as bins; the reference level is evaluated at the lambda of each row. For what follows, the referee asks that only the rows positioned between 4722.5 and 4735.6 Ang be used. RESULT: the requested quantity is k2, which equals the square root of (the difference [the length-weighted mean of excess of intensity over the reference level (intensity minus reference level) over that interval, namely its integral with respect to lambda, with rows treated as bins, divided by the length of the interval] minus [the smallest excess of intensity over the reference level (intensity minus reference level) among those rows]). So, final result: 0.97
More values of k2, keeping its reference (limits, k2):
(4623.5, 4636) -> 1.21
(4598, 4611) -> 1.23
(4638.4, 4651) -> 1.14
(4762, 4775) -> 1.17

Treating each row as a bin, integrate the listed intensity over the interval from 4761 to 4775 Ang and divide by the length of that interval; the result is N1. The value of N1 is 10.5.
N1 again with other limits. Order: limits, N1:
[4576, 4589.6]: 11.2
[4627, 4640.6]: 9.7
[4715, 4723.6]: 11.0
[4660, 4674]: 10.2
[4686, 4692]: 10.5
